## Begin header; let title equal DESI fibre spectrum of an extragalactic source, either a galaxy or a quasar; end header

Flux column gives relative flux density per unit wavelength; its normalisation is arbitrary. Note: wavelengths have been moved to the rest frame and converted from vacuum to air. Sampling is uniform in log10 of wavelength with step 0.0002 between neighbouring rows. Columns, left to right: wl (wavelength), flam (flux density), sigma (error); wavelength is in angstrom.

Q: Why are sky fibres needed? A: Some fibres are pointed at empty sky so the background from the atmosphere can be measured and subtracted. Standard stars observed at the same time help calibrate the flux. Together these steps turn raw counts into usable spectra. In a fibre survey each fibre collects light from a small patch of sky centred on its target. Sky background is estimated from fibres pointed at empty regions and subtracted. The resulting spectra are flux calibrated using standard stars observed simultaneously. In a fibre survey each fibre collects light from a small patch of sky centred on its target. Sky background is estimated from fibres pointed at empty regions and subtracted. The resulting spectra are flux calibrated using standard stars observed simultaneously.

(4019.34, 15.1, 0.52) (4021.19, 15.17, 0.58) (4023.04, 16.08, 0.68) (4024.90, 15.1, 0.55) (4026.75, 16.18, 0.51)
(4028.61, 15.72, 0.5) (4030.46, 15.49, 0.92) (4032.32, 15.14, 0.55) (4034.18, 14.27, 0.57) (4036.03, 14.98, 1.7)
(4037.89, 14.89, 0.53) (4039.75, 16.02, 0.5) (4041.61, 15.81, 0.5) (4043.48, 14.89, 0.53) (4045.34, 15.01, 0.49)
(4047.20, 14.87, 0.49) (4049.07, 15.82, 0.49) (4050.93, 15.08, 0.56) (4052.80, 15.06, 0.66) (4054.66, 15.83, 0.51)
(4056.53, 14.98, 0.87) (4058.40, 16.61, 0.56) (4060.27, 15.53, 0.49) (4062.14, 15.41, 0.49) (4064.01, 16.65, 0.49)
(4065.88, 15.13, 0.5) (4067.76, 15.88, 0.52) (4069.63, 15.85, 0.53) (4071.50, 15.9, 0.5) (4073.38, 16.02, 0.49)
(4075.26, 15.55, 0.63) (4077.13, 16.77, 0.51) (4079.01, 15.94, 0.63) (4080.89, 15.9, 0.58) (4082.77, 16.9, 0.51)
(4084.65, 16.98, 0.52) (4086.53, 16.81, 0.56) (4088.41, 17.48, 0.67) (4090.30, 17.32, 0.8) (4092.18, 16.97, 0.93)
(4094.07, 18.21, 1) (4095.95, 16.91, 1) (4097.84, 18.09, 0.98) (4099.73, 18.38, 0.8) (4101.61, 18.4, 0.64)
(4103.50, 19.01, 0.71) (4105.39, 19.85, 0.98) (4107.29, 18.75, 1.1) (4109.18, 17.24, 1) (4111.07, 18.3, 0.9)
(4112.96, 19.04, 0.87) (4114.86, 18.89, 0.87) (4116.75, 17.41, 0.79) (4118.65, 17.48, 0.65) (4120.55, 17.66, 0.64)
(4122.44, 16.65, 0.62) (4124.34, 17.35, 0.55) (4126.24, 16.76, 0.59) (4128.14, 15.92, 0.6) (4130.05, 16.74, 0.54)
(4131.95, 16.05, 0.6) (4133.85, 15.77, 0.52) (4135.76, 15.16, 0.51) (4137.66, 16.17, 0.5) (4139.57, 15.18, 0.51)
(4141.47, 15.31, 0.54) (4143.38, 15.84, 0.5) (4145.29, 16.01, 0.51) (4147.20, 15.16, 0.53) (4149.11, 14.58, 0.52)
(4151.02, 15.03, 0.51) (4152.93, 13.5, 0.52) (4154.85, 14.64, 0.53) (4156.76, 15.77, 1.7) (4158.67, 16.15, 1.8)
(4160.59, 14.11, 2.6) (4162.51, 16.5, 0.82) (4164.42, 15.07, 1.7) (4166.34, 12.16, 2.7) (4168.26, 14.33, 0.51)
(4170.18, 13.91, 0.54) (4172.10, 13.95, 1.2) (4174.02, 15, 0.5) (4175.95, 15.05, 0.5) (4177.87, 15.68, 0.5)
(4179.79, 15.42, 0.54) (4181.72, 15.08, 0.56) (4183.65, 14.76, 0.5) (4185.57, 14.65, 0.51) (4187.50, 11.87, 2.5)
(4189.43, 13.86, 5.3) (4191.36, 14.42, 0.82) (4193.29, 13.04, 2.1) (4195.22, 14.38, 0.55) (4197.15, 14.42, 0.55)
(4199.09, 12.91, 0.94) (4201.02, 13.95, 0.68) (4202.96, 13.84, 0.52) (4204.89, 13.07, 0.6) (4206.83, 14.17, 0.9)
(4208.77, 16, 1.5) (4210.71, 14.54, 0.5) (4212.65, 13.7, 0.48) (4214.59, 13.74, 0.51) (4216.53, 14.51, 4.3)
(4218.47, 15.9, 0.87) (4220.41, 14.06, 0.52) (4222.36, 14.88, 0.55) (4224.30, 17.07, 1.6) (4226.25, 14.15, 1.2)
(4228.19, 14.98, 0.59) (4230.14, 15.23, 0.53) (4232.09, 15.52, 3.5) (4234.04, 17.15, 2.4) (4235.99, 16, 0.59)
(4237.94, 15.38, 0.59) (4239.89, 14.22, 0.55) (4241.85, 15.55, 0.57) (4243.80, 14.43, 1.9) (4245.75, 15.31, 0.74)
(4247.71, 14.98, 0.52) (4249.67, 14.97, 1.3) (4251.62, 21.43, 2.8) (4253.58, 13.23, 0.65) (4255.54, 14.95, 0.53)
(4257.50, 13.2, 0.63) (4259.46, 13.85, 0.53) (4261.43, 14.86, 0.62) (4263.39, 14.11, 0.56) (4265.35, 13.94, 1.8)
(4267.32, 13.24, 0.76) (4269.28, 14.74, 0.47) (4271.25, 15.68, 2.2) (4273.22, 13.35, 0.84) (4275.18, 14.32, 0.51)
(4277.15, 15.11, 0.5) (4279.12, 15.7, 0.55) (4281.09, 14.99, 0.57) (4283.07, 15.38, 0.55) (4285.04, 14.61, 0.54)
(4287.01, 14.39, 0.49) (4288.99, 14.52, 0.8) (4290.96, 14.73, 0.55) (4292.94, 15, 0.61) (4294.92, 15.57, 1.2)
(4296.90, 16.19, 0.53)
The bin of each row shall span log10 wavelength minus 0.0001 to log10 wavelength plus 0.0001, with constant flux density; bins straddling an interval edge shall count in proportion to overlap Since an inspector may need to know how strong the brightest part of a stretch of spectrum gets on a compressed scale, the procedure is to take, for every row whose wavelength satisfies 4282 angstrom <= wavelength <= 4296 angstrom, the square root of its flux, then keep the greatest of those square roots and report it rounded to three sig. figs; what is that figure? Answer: 3.95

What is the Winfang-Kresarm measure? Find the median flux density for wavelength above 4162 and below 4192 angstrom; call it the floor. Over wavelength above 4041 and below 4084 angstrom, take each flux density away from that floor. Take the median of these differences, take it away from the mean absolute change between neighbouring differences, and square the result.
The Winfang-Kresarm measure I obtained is 3.2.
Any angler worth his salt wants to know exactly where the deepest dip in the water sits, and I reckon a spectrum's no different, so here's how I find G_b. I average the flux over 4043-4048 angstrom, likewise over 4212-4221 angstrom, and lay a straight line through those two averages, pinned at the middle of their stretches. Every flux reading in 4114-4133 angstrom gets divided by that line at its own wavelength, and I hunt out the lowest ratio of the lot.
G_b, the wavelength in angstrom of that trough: 4128.14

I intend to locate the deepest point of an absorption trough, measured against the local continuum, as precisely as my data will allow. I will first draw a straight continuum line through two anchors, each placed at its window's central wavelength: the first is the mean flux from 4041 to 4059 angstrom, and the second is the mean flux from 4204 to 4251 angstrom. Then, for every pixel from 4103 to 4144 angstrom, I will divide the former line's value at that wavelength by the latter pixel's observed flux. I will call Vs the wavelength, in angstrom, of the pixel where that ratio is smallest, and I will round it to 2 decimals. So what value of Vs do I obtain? 4105.39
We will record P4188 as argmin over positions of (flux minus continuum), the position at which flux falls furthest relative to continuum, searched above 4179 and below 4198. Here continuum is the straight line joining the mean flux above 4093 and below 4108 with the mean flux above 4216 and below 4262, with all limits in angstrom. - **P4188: 4187.50 angstrom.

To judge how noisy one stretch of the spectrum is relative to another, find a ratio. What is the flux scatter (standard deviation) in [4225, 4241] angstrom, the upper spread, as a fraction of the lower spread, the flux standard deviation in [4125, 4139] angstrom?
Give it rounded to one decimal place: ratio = 1.7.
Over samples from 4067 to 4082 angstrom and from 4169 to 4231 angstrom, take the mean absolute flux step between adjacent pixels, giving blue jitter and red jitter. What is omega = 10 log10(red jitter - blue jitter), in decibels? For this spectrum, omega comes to -2.3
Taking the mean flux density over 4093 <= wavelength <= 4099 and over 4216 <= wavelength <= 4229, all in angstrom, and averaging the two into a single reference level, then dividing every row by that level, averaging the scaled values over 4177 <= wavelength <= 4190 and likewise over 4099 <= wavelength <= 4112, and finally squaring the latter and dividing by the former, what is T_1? 1.45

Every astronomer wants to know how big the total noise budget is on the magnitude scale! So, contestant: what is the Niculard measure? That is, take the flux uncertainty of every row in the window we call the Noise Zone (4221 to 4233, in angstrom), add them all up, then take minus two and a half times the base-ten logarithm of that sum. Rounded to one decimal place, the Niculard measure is -2.3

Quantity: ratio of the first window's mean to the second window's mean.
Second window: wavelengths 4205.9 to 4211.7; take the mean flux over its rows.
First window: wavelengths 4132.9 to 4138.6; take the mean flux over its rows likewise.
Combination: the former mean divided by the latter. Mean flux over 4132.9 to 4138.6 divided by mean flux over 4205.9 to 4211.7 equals 1.05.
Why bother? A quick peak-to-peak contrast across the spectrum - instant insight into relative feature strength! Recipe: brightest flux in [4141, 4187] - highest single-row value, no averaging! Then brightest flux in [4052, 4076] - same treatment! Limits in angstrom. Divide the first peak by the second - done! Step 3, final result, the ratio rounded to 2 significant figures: 0.99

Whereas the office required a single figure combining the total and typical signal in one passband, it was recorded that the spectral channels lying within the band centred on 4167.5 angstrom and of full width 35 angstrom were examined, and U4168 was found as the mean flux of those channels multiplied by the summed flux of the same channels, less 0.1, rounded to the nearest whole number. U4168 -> 3934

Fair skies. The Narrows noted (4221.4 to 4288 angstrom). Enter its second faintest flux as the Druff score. 13.23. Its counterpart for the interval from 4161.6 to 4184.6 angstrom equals 13.91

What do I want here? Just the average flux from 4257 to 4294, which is 14.5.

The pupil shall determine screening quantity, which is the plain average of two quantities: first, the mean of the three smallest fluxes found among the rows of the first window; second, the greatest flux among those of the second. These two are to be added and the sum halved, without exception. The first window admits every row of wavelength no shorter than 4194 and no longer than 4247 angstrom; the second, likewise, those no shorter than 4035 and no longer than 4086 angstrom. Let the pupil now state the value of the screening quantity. 15.1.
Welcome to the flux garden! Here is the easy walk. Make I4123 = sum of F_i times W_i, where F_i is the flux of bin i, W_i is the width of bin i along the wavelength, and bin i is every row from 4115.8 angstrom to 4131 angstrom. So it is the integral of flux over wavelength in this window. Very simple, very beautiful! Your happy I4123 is 258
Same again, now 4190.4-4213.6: 326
